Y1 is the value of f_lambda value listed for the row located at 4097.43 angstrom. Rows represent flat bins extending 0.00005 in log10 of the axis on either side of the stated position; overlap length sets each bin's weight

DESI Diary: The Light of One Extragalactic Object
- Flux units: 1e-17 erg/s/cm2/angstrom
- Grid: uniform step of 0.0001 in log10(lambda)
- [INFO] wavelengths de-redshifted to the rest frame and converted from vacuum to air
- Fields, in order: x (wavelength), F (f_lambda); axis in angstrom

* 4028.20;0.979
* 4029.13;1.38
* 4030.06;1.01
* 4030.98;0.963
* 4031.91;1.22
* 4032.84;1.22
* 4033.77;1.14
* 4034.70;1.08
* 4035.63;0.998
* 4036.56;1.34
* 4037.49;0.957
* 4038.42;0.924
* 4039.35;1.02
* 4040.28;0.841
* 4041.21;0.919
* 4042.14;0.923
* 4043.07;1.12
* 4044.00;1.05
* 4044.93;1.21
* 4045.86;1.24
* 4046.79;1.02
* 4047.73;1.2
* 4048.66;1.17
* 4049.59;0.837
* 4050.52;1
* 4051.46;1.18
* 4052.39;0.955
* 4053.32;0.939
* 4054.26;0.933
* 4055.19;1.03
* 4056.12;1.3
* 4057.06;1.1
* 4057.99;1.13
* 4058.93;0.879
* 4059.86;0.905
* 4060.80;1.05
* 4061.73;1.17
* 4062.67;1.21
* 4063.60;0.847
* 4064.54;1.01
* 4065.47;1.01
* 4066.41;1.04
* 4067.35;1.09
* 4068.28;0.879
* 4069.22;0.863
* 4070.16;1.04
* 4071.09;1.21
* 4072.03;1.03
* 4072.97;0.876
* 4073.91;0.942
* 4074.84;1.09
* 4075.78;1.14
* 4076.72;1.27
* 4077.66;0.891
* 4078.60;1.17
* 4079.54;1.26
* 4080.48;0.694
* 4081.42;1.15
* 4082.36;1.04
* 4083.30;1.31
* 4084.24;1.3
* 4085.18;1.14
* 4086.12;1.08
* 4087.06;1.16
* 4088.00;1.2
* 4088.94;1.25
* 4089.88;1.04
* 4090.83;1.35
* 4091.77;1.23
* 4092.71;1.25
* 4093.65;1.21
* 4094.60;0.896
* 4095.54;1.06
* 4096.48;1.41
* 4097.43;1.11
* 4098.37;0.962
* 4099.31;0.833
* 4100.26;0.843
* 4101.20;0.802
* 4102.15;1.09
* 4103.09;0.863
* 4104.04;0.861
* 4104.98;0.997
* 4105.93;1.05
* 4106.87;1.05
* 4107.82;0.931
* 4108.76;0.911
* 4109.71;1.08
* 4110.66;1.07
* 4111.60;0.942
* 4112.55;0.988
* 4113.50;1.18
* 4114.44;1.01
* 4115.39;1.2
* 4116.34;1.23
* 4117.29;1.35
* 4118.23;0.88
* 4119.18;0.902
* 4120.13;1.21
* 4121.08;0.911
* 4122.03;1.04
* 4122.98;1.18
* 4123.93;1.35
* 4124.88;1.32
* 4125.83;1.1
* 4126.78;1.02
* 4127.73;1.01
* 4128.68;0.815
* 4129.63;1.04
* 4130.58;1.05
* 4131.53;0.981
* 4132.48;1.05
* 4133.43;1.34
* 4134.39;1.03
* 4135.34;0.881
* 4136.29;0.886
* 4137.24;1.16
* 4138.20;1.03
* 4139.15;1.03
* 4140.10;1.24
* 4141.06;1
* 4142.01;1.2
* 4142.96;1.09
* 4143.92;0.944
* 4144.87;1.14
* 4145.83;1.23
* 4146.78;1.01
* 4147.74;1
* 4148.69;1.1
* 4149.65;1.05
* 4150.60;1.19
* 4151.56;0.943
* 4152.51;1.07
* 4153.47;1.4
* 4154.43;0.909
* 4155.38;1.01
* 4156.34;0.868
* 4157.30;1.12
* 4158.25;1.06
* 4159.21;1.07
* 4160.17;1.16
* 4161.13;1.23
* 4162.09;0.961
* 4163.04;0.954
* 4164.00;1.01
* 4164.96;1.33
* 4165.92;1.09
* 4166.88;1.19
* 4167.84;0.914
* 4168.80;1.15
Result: 1.11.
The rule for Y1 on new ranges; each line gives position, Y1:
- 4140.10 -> 1.24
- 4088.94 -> 1.25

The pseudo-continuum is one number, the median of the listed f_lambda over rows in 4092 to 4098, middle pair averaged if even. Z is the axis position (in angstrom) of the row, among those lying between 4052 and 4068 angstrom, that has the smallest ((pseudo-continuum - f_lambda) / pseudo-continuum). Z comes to 4056.12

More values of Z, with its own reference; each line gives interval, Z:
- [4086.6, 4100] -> 4096.48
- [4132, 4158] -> 4153.47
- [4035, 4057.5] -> 4036.56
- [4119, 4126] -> 4123.93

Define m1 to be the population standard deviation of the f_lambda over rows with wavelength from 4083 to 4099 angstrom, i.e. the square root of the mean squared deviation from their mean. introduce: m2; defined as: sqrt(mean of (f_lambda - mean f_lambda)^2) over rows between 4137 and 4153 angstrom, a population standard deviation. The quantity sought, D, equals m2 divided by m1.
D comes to 0.69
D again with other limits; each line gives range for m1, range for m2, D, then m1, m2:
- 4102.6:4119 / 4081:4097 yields 0.94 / 0.14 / 0.127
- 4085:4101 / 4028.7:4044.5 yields 0.92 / 0.16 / 0.149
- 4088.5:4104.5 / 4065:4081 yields 0.80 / 0.19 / 0.153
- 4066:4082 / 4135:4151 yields 0.70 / 0.16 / 0.109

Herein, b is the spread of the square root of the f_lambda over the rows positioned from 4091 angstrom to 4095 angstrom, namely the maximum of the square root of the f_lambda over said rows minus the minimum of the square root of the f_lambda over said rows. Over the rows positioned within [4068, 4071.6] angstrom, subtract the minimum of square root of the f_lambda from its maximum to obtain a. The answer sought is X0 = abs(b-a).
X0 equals 0.000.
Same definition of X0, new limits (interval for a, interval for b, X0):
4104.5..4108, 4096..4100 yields 0.215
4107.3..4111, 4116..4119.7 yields 0.139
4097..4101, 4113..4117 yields 0.037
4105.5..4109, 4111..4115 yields 0.045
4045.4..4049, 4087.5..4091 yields 0.038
